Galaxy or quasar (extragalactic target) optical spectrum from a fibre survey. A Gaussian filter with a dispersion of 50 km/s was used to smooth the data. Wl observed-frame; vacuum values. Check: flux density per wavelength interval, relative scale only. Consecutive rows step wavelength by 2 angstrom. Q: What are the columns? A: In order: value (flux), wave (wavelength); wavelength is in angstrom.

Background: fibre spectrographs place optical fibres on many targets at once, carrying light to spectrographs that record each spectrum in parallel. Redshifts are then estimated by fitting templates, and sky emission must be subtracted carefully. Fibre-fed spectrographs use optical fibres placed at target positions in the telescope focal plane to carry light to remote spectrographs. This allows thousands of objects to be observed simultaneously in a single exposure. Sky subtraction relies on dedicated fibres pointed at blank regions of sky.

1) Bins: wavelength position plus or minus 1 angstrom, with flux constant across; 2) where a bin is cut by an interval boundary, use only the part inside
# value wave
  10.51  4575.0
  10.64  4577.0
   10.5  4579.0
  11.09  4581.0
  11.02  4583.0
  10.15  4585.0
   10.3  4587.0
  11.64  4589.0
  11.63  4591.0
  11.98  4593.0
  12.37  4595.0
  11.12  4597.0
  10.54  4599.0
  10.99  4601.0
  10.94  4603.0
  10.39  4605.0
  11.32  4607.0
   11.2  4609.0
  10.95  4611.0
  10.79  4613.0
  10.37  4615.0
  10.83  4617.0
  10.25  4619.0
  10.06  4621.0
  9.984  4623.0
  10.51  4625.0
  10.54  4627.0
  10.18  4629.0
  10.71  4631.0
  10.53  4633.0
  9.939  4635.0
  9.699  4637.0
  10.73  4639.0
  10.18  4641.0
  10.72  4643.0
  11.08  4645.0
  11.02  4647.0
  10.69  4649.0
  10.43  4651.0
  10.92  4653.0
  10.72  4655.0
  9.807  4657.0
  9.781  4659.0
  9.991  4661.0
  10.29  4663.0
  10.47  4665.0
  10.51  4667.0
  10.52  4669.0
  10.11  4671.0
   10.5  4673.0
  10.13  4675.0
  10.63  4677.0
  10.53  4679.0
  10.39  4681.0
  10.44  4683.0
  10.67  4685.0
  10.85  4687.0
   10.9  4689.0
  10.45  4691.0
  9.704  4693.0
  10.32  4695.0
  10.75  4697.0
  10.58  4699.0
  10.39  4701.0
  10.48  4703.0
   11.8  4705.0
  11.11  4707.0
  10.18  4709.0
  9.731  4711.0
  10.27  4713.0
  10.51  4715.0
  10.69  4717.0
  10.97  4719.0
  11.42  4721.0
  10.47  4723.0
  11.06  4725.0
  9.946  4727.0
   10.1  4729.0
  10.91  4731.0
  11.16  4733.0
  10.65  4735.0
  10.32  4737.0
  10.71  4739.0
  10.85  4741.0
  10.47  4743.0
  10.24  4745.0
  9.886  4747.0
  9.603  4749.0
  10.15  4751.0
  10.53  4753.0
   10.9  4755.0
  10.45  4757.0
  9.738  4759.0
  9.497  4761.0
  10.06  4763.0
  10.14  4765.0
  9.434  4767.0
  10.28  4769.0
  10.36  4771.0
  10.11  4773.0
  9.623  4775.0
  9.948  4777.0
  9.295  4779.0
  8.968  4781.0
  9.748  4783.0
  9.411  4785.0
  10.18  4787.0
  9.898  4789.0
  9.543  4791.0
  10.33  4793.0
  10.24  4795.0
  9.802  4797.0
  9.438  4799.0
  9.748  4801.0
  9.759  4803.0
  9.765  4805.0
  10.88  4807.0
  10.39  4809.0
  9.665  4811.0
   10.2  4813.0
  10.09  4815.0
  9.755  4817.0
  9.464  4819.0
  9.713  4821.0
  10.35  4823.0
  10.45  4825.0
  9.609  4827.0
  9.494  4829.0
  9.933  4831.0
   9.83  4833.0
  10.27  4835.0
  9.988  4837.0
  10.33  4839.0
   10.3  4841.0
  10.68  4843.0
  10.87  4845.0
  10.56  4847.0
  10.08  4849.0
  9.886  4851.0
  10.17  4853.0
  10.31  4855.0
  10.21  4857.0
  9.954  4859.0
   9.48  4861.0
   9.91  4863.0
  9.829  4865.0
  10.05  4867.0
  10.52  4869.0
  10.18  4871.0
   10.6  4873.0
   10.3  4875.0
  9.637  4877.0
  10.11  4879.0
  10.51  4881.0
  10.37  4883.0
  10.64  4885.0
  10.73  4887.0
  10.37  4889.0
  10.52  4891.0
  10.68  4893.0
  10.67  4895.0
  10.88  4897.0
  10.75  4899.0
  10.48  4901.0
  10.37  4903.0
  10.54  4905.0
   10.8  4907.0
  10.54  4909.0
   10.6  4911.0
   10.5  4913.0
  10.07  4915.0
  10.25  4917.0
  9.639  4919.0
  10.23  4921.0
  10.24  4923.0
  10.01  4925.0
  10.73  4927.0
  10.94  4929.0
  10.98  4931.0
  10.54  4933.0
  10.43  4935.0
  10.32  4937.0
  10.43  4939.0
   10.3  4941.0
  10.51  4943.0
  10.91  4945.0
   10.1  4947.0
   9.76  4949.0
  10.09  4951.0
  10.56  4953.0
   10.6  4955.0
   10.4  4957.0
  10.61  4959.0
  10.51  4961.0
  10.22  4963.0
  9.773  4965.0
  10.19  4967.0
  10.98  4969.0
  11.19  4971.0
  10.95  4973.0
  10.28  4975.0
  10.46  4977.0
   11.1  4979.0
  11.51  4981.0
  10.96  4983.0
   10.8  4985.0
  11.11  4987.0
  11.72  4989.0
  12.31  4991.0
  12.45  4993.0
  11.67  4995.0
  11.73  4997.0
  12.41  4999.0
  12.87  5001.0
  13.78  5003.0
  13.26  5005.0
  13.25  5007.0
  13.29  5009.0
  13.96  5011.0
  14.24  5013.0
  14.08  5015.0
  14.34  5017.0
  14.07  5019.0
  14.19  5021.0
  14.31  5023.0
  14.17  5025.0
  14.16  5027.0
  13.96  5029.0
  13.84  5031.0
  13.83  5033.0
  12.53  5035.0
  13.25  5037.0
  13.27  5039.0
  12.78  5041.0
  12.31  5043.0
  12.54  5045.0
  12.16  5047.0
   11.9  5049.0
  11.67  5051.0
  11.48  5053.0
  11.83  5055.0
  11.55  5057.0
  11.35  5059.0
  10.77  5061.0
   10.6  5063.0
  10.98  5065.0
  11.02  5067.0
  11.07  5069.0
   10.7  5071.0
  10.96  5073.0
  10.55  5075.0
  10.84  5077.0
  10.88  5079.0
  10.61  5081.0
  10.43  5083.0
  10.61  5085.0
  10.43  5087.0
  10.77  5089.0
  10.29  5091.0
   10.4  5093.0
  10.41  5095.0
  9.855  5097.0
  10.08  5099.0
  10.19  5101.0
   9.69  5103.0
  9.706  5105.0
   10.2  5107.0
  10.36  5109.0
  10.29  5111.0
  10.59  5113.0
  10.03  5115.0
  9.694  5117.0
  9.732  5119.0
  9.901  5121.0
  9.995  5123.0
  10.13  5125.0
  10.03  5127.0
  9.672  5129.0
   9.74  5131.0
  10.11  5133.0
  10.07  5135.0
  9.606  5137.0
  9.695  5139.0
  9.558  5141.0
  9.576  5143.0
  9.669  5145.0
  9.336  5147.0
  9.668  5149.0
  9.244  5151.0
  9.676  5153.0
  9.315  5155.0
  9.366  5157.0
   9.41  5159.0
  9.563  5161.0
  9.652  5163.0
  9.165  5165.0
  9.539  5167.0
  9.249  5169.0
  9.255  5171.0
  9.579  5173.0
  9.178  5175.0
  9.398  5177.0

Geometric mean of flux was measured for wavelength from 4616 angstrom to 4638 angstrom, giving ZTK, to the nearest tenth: 10.3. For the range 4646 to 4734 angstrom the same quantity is 10.5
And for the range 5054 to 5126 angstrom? 10.5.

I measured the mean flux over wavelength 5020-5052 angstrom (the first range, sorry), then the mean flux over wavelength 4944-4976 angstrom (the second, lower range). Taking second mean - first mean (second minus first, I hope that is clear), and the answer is -2.73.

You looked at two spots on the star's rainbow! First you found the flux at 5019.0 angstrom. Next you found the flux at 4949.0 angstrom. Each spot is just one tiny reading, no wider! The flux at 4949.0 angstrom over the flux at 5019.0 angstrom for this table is 0.69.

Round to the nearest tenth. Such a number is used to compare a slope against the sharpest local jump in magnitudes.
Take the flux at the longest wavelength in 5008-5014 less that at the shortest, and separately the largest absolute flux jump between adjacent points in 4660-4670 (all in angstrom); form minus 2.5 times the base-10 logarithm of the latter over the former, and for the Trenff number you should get 1.3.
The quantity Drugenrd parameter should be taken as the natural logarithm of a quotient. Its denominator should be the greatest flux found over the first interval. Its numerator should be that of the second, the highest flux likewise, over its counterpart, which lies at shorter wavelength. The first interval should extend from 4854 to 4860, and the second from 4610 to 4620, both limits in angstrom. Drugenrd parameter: 0.06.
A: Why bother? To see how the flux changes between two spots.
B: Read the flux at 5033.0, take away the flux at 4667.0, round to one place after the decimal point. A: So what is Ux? 3.3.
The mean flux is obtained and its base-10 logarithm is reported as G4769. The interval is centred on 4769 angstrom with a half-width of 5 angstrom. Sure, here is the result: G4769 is 1.00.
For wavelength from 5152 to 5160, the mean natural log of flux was 2.25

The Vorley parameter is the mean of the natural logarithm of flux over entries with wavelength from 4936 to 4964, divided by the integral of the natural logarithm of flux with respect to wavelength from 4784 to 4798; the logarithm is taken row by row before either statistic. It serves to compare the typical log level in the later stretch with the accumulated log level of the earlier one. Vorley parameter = 0.073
